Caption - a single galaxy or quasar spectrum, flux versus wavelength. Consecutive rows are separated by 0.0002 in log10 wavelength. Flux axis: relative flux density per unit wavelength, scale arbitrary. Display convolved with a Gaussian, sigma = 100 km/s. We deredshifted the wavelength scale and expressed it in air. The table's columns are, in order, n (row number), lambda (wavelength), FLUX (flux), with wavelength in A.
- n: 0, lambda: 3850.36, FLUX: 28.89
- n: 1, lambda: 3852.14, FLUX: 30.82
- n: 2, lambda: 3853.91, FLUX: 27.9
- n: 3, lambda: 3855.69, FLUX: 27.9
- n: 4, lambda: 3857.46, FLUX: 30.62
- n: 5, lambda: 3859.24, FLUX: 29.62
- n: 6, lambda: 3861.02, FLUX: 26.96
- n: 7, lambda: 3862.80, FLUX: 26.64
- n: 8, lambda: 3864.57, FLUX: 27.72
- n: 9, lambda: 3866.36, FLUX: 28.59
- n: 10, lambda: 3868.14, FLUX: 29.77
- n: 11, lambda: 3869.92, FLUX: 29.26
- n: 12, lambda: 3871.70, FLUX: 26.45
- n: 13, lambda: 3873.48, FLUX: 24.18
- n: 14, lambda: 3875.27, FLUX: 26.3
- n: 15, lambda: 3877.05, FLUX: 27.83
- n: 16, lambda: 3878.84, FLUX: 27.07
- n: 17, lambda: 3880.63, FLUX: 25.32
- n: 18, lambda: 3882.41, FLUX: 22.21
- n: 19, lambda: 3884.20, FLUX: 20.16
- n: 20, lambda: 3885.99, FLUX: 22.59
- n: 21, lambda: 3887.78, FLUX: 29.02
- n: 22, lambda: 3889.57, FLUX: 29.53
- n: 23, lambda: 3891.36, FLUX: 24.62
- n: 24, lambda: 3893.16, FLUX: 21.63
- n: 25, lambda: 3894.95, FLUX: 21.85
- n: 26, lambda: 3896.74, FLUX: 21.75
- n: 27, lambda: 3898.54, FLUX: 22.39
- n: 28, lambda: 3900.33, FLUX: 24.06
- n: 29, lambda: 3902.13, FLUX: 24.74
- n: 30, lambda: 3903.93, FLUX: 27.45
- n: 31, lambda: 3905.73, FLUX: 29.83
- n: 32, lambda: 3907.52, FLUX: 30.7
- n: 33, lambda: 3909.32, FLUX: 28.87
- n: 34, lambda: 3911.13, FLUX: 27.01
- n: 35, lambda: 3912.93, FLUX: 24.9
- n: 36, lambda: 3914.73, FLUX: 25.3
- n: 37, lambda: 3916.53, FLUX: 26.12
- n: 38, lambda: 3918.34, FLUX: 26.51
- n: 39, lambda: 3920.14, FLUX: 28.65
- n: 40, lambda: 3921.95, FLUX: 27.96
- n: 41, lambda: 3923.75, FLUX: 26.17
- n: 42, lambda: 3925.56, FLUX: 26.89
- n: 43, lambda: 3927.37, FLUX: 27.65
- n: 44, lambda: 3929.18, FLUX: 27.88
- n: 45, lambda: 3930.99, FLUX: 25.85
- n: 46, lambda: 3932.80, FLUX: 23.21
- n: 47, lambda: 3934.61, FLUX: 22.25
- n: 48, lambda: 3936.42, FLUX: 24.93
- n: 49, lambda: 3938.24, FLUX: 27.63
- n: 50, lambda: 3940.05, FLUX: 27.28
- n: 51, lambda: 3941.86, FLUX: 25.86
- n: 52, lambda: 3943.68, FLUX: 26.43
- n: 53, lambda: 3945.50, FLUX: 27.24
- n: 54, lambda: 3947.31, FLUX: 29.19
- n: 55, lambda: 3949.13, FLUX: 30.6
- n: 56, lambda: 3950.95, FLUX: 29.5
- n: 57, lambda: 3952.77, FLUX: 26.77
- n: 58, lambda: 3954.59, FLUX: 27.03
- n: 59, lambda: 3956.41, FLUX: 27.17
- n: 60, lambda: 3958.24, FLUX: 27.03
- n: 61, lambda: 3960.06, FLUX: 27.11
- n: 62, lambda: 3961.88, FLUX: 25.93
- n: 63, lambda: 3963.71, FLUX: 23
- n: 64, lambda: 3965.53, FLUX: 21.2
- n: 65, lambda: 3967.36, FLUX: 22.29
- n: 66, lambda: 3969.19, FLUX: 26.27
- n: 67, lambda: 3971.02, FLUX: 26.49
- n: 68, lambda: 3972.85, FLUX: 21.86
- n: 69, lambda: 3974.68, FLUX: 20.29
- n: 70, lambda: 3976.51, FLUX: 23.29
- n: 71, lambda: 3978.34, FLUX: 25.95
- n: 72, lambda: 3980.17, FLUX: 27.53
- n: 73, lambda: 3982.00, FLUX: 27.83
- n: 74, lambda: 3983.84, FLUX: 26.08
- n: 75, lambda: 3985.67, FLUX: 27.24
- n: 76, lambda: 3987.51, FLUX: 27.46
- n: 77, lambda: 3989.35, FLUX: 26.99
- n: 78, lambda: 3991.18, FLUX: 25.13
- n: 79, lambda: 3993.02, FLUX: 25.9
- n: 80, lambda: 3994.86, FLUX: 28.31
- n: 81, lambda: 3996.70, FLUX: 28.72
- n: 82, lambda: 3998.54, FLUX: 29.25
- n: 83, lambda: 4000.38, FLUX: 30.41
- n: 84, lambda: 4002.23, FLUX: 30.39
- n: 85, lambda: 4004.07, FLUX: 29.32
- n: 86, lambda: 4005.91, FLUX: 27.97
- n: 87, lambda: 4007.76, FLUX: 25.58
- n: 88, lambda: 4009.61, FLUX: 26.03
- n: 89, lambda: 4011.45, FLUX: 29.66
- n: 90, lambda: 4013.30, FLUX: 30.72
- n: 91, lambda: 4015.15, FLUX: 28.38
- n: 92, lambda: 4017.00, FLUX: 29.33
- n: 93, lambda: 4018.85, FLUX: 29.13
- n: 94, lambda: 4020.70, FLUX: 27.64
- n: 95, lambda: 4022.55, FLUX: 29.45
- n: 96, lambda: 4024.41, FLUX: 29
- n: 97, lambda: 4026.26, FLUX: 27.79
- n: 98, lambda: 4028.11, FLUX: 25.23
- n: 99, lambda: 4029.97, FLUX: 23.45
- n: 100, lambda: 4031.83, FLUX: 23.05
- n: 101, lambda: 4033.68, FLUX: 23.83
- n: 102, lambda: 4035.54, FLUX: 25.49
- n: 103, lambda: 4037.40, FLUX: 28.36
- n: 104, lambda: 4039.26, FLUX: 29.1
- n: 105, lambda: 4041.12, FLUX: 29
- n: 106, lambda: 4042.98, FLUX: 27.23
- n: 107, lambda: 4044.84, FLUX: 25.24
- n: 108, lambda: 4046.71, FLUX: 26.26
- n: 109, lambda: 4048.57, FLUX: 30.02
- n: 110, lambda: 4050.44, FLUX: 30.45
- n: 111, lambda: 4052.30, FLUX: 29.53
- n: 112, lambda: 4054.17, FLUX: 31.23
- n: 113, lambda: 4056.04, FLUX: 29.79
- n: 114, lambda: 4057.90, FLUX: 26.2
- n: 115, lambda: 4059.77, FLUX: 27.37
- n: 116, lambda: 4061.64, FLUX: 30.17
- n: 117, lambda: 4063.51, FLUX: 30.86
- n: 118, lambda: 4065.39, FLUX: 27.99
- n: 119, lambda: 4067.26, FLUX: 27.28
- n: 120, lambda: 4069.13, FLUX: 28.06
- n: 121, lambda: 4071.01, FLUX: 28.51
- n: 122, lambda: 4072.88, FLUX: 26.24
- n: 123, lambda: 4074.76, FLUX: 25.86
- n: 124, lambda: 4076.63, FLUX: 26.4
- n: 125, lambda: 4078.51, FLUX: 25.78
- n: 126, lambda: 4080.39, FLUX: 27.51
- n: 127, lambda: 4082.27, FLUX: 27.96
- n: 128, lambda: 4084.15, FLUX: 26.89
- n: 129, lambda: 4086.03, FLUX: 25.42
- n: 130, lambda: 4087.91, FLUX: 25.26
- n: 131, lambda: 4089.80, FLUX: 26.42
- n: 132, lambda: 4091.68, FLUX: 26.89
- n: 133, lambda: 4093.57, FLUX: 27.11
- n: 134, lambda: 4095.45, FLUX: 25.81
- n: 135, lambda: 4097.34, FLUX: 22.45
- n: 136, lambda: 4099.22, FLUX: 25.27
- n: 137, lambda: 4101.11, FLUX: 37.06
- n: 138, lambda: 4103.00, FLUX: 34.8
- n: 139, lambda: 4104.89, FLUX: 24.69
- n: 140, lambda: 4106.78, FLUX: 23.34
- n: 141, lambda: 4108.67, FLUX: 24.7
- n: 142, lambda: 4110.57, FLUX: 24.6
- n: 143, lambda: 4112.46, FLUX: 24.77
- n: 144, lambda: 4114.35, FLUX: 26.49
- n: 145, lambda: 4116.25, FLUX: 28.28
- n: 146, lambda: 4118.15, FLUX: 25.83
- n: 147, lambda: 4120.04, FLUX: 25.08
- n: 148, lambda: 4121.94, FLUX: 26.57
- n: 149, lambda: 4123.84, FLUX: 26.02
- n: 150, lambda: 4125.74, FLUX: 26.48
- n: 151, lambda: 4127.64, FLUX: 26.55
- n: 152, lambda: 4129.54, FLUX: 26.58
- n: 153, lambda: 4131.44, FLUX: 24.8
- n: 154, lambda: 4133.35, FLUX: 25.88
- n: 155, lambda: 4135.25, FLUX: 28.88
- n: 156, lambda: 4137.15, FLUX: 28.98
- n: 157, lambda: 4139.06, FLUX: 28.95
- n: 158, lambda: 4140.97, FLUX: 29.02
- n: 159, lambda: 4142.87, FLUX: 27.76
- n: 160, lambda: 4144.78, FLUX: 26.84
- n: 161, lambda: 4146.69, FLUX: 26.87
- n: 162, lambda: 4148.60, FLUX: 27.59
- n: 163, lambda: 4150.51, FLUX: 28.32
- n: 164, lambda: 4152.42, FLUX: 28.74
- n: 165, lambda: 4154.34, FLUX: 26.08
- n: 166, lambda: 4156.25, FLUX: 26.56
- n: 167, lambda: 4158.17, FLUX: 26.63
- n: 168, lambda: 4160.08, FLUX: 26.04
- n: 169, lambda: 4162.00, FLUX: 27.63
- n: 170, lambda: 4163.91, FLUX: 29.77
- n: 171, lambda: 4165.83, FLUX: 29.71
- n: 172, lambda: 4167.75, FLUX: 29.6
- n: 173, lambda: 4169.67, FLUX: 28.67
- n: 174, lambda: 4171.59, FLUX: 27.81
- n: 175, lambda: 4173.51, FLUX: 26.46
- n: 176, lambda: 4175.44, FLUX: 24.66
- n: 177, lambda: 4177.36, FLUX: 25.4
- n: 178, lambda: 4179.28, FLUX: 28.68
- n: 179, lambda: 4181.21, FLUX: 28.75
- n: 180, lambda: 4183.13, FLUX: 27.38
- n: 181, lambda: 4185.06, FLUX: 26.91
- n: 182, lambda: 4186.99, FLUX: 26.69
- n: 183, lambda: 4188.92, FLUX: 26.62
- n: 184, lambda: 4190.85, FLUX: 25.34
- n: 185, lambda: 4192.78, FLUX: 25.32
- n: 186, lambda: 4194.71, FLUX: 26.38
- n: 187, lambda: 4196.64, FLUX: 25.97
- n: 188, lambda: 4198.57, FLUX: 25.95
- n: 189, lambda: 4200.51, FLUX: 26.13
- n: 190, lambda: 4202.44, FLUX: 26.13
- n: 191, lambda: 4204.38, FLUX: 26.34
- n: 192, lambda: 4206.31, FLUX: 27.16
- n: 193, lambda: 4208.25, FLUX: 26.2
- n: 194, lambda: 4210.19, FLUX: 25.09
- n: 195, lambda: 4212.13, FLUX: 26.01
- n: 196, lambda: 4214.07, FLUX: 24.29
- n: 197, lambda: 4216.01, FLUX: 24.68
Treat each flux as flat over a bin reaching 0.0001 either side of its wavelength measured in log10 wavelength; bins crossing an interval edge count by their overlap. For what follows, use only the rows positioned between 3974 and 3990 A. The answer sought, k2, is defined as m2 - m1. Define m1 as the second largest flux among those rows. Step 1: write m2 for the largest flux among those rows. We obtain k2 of 0.3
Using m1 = 27.53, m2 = 27.83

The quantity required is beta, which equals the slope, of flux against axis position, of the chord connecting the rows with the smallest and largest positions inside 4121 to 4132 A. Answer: -0.2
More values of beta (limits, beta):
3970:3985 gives 0.0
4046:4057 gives 0.4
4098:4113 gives 0.0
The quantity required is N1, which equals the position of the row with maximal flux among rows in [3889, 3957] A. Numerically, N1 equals 3907.52 A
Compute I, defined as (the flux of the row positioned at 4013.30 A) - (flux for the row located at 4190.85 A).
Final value 5.4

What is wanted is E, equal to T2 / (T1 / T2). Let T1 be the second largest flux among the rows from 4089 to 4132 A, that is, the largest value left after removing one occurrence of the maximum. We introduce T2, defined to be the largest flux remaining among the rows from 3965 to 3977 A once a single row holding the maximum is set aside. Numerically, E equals 20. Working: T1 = 34.8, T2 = 26.27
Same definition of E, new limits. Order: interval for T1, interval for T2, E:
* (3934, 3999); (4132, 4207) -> 30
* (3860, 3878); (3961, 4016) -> 32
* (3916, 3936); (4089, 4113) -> 43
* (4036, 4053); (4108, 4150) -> 28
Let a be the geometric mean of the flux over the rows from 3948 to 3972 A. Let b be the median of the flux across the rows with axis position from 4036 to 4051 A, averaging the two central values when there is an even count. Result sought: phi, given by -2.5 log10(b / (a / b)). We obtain -3.75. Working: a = 26.1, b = 28.7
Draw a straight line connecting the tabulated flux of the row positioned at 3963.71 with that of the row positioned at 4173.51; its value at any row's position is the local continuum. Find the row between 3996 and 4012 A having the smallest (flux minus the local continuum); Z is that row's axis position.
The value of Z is 4007.76 A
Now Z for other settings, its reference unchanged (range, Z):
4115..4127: 4120.04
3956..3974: 3965.53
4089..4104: 4097.34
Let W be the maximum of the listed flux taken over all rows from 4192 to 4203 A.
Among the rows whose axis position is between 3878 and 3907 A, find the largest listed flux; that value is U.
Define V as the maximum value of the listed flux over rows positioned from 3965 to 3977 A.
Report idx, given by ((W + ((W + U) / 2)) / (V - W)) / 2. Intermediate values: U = 29.83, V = 26.49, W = 26.38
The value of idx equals 248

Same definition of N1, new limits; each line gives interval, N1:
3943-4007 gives 3949.13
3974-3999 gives 3998.54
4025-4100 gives 4054.17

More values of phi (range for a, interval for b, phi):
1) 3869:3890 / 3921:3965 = -3.64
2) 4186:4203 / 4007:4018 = -3.76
